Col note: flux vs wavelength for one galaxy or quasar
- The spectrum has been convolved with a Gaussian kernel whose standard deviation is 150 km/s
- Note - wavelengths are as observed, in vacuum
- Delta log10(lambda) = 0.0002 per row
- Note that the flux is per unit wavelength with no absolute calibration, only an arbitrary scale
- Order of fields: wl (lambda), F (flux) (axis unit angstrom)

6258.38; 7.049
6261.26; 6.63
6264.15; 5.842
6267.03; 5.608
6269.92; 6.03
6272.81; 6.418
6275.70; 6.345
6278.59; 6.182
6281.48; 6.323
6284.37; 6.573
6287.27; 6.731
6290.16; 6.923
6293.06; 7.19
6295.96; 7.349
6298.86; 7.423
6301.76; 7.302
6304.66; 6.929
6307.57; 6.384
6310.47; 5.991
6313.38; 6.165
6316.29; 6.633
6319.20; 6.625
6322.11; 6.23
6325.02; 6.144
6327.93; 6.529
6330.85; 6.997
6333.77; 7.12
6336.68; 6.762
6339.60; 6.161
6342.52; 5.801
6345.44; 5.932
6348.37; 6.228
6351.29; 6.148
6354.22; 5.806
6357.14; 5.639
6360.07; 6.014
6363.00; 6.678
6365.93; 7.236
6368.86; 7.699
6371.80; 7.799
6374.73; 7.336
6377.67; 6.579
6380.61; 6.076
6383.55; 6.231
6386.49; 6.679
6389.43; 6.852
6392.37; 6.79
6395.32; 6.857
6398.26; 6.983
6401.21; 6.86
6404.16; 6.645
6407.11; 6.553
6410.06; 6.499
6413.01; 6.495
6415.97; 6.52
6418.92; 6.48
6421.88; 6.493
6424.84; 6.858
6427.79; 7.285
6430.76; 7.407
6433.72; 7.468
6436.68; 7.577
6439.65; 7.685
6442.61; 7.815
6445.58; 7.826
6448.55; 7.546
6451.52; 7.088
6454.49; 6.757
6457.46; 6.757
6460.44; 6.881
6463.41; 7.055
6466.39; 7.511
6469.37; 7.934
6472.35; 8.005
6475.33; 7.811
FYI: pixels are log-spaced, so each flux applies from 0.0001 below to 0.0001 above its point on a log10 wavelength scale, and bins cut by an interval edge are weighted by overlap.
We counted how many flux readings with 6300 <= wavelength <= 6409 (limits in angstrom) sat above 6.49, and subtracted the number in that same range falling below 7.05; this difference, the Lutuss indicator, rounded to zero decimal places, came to -9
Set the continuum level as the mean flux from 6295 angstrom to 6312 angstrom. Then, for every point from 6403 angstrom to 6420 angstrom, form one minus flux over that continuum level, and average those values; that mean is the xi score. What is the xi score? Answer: 0.05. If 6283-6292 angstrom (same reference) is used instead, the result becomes 0.02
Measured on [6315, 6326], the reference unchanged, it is 0.07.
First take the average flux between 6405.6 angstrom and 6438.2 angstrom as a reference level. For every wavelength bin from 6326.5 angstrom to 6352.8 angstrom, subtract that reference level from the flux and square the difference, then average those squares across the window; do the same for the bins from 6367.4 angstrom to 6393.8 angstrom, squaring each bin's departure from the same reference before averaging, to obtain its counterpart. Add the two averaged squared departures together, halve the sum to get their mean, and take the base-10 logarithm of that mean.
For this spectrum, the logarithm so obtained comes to -0.43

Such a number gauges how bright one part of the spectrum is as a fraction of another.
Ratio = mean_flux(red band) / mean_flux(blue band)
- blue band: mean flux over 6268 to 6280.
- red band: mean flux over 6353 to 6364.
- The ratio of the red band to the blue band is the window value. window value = 0.97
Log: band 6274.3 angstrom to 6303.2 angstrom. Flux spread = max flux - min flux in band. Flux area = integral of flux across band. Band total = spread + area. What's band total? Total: 199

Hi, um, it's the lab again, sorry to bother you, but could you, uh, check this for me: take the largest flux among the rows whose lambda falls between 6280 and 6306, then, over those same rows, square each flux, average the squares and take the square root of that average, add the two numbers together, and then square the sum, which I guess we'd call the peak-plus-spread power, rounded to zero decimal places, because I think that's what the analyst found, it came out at 207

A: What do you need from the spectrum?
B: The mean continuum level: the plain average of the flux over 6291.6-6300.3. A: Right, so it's 7.3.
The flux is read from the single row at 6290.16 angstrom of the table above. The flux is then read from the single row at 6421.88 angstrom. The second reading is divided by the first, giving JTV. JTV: 0.94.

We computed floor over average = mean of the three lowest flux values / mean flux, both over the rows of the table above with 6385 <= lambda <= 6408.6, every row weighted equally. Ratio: 0.978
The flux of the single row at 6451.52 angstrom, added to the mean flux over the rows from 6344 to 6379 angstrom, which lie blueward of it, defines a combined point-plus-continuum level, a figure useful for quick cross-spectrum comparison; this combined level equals 13.68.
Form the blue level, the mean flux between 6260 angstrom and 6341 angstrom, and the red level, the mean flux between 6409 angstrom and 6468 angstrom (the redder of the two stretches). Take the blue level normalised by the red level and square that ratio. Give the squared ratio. 0.85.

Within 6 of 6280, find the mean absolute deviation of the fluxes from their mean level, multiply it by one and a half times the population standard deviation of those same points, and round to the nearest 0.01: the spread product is 0.02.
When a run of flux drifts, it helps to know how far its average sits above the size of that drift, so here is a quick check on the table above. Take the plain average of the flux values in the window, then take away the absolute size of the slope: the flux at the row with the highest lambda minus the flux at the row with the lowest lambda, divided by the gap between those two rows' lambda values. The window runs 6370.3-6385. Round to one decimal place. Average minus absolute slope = 6.7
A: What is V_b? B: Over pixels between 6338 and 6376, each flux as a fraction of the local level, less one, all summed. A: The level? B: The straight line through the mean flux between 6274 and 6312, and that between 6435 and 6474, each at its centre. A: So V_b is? -1.0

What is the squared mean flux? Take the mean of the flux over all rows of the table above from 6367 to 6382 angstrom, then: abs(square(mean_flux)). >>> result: 50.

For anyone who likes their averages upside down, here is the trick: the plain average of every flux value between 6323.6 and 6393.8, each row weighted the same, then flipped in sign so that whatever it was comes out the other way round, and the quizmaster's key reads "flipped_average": -6.6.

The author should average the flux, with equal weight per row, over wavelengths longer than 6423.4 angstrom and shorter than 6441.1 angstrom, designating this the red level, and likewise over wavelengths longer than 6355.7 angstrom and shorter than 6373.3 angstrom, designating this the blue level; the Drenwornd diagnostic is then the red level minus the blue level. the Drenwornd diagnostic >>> 0.5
